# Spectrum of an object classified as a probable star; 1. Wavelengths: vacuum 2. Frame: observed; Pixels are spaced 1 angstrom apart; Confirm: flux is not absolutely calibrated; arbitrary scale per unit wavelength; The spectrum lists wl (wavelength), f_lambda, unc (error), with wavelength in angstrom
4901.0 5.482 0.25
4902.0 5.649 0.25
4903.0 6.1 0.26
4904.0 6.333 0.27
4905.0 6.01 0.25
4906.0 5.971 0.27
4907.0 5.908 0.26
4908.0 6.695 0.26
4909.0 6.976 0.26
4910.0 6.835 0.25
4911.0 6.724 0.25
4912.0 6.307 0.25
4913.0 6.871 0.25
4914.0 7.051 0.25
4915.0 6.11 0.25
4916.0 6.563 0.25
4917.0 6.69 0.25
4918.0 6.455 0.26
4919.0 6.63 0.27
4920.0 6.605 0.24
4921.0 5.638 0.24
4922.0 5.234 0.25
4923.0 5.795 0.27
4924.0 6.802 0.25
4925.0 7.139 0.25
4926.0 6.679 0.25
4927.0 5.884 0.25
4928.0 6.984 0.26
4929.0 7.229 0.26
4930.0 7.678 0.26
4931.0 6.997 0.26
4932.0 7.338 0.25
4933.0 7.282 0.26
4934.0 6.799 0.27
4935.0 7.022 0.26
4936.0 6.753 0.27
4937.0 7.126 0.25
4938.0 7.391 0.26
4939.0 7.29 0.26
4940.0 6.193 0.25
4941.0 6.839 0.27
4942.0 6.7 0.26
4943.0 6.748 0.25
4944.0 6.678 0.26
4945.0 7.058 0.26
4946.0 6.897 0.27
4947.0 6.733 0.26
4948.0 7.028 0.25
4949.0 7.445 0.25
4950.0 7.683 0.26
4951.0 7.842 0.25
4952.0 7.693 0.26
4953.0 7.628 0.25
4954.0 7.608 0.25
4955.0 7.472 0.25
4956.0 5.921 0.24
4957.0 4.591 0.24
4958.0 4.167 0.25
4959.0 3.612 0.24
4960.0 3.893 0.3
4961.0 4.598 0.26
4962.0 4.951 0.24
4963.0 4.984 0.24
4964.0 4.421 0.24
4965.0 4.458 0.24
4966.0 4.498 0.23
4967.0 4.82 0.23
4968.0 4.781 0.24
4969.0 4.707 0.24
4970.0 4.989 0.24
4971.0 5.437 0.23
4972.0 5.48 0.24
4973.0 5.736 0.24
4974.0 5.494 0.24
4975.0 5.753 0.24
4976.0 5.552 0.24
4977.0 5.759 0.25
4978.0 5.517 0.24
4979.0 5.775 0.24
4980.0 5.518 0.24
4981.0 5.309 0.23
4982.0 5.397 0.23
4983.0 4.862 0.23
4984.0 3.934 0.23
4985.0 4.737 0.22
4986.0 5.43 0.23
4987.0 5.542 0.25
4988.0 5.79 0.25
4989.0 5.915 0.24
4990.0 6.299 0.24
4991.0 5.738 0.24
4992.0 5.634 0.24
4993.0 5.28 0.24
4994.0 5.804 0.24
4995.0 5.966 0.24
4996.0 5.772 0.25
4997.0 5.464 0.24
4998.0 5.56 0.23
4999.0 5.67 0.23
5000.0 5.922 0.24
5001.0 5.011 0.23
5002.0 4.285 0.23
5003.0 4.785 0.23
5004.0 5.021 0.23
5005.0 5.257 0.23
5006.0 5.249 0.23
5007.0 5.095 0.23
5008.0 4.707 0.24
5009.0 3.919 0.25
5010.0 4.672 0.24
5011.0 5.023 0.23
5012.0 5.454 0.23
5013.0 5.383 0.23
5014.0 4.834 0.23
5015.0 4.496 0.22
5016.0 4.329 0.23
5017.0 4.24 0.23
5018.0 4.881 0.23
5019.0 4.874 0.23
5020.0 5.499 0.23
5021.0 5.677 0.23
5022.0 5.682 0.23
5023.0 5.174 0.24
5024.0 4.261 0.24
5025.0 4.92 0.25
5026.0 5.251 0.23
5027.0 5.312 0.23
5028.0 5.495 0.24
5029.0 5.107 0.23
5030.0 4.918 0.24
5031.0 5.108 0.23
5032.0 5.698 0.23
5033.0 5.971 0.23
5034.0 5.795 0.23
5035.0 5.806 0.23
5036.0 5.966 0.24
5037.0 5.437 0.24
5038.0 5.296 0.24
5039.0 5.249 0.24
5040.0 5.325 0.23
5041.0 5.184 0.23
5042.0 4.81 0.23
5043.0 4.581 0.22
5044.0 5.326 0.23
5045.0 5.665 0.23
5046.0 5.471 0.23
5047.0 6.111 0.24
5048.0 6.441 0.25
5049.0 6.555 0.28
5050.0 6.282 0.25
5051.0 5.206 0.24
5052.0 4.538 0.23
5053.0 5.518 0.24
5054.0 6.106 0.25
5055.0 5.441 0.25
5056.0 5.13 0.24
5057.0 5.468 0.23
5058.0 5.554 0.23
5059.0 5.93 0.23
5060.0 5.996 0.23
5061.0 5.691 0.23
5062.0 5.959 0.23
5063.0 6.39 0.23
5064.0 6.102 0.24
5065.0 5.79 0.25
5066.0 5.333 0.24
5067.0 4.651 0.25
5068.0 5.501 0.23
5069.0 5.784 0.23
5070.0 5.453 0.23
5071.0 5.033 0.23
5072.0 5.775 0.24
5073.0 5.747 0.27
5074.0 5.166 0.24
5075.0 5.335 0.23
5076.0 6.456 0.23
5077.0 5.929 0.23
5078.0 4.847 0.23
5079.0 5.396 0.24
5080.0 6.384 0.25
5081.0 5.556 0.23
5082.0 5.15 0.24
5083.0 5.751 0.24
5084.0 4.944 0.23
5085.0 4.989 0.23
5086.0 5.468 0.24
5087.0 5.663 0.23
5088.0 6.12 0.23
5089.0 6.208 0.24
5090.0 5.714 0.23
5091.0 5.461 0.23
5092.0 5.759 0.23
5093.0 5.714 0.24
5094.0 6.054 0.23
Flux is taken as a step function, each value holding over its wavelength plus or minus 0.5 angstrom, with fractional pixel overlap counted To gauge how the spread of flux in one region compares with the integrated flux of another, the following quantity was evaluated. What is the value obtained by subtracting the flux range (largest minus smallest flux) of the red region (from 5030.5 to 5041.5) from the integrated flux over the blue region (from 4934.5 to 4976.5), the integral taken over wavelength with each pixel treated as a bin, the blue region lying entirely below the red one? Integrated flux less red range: 252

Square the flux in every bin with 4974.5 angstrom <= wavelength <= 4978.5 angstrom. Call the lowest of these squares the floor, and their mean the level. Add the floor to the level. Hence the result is 62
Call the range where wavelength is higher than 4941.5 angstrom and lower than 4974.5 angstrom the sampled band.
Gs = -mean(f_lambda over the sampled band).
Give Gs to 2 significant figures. -5.8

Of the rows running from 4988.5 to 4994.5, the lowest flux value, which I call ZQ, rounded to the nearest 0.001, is 5.280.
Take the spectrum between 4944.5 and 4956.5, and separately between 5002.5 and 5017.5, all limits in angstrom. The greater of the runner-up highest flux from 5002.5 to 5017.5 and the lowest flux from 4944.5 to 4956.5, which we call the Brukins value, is 5.9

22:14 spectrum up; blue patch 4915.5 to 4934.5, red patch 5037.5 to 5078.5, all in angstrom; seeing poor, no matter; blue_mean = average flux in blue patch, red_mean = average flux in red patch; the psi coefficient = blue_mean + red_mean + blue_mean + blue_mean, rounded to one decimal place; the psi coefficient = 25.5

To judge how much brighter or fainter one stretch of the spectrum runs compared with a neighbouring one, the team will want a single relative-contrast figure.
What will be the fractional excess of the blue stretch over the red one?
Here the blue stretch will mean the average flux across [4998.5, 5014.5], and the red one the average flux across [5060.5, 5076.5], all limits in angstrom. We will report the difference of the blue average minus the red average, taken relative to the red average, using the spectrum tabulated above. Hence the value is -0.110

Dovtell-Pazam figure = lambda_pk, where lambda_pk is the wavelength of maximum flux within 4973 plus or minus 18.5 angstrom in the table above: 4955.0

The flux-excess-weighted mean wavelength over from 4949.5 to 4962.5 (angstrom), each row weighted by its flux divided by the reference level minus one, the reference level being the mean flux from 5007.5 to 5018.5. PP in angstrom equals 4951.7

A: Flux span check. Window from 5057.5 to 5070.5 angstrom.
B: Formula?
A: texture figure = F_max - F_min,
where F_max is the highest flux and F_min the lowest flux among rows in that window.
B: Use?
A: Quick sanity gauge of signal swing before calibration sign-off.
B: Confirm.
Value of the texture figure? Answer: 1.7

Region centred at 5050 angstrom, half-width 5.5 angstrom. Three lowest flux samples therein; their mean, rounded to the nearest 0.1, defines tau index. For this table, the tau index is 5.1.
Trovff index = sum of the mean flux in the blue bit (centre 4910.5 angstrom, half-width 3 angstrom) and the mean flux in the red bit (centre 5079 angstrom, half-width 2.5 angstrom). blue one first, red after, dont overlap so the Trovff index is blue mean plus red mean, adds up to 12.4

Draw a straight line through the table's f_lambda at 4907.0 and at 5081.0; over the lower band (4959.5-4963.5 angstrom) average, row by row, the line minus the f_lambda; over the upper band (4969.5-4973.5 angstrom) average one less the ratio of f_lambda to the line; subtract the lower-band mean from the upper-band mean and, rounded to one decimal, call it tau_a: -1.1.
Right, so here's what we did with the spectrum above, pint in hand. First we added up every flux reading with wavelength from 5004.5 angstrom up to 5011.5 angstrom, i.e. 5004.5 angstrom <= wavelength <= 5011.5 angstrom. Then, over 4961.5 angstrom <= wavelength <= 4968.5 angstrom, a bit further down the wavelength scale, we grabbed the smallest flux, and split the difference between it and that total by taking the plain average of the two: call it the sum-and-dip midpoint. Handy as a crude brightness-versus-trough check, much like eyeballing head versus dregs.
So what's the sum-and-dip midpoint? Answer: 19.2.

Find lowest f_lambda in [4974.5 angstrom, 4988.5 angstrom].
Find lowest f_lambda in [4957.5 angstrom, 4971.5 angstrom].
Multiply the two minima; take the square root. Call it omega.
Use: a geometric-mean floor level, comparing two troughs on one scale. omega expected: 3.8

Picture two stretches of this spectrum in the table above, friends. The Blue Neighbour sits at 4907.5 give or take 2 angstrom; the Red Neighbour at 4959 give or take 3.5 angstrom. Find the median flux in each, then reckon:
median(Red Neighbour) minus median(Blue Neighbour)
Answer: -1.7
